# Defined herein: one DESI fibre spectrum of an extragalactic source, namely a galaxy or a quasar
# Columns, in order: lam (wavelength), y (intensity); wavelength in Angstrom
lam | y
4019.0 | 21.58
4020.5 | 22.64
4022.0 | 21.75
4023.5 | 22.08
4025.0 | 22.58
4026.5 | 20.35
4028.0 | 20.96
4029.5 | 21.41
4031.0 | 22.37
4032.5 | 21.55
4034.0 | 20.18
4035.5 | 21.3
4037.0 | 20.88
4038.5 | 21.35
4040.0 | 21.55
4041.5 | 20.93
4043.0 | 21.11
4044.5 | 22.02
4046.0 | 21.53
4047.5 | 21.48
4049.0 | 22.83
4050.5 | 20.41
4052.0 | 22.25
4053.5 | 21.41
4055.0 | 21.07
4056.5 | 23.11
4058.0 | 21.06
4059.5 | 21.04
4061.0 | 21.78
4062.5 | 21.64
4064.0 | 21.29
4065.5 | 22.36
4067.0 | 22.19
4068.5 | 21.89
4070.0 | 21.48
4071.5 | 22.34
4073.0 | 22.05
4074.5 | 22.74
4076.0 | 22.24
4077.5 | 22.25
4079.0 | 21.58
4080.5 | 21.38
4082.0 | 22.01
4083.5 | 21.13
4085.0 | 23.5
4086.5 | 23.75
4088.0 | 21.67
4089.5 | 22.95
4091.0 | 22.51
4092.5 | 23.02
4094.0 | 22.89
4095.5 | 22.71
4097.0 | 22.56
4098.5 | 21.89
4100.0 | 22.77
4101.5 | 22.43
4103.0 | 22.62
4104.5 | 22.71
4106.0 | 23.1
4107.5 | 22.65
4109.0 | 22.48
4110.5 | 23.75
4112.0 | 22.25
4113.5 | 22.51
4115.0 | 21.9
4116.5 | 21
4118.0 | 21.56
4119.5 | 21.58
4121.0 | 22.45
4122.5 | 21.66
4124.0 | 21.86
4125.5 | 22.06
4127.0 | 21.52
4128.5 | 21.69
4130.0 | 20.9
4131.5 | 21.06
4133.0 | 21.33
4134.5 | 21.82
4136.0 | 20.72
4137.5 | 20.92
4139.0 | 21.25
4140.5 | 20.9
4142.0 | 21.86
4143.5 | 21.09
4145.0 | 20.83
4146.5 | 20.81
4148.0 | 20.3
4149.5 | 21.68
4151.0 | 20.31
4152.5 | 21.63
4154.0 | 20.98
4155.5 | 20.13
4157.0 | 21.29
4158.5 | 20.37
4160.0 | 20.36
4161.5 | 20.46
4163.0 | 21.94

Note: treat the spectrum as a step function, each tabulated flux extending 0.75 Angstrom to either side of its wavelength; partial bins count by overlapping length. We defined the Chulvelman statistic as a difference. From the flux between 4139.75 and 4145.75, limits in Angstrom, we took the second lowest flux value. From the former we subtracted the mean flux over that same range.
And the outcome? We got -0.270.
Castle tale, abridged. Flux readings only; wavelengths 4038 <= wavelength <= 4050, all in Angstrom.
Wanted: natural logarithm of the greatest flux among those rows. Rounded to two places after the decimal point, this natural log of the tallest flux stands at 3.13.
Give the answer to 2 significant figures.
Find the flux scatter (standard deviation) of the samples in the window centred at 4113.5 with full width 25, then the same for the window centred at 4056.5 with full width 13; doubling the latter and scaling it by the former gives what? 2.4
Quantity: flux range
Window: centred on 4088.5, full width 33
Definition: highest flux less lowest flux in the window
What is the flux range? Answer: 2.6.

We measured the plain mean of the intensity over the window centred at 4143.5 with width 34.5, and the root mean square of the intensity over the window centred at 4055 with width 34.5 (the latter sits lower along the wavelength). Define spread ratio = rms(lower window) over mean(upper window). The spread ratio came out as 1.03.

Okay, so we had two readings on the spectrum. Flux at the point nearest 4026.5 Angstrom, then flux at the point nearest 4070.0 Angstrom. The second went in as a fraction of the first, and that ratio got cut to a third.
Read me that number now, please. 0.352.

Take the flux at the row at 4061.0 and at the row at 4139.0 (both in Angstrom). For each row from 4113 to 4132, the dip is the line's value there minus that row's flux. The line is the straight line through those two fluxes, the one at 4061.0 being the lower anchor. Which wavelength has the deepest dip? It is 4130.0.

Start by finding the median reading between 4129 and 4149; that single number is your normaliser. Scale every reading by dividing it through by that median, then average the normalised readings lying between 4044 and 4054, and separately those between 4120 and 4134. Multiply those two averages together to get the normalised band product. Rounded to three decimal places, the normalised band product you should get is 1.072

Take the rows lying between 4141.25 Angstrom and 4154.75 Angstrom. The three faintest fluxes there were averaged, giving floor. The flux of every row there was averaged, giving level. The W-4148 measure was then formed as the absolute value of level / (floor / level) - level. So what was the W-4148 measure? 0.60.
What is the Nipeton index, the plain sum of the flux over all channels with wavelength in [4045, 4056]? 151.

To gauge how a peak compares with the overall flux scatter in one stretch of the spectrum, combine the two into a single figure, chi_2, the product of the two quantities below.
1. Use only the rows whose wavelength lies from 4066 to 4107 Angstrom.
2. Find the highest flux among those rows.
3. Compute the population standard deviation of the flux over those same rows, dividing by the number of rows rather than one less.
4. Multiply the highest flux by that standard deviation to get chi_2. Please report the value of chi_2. 14.9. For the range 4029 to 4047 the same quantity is 12.0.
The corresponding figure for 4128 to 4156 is 10.9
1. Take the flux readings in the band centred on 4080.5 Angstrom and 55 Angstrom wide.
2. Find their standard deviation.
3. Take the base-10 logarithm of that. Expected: -0.15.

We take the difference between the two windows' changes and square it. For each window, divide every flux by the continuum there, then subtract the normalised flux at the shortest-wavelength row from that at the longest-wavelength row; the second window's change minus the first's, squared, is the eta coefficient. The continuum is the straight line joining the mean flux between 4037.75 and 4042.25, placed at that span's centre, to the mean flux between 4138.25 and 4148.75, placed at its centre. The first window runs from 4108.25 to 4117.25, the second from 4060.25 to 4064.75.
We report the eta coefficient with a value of 0.0022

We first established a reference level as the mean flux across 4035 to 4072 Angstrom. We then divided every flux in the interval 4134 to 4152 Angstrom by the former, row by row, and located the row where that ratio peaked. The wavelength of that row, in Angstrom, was 4142.0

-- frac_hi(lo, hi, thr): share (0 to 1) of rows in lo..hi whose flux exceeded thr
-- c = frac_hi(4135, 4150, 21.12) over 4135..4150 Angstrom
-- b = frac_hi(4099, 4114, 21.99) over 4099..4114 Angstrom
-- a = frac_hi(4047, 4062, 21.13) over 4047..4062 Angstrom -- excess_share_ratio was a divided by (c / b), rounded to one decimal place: 2.0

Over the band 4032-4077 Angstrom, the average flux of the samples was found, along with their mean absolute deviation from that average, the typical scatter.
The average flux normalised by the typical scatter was 40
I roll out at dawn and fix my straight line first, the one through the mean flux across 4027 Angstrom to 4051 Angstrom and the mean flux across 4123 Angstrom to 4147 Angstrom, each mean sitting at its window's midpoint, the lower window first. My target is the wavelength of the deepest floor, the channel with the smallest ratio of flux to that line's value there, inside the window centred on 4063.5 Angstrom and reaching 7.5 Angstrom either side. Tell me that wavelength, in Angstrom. 4059.5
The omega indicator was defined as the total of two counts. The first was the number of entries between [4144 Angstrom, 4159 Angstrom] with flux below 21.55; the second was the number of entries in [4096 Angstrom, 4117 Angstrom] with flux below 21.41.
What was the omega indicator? 9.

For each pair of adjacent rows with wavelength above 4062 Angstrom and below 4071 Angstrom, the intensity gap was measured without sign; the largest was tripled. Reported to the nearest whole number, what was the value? 3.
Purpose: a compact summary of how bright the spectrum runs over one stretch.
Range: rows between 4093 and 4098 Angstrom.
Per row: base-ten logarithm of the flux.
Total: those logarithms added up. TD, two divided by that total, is 0.49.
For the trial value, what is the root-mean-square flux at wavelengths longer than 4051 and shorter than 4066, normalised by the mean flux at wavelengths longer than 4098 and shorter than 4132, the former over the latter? 0.98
